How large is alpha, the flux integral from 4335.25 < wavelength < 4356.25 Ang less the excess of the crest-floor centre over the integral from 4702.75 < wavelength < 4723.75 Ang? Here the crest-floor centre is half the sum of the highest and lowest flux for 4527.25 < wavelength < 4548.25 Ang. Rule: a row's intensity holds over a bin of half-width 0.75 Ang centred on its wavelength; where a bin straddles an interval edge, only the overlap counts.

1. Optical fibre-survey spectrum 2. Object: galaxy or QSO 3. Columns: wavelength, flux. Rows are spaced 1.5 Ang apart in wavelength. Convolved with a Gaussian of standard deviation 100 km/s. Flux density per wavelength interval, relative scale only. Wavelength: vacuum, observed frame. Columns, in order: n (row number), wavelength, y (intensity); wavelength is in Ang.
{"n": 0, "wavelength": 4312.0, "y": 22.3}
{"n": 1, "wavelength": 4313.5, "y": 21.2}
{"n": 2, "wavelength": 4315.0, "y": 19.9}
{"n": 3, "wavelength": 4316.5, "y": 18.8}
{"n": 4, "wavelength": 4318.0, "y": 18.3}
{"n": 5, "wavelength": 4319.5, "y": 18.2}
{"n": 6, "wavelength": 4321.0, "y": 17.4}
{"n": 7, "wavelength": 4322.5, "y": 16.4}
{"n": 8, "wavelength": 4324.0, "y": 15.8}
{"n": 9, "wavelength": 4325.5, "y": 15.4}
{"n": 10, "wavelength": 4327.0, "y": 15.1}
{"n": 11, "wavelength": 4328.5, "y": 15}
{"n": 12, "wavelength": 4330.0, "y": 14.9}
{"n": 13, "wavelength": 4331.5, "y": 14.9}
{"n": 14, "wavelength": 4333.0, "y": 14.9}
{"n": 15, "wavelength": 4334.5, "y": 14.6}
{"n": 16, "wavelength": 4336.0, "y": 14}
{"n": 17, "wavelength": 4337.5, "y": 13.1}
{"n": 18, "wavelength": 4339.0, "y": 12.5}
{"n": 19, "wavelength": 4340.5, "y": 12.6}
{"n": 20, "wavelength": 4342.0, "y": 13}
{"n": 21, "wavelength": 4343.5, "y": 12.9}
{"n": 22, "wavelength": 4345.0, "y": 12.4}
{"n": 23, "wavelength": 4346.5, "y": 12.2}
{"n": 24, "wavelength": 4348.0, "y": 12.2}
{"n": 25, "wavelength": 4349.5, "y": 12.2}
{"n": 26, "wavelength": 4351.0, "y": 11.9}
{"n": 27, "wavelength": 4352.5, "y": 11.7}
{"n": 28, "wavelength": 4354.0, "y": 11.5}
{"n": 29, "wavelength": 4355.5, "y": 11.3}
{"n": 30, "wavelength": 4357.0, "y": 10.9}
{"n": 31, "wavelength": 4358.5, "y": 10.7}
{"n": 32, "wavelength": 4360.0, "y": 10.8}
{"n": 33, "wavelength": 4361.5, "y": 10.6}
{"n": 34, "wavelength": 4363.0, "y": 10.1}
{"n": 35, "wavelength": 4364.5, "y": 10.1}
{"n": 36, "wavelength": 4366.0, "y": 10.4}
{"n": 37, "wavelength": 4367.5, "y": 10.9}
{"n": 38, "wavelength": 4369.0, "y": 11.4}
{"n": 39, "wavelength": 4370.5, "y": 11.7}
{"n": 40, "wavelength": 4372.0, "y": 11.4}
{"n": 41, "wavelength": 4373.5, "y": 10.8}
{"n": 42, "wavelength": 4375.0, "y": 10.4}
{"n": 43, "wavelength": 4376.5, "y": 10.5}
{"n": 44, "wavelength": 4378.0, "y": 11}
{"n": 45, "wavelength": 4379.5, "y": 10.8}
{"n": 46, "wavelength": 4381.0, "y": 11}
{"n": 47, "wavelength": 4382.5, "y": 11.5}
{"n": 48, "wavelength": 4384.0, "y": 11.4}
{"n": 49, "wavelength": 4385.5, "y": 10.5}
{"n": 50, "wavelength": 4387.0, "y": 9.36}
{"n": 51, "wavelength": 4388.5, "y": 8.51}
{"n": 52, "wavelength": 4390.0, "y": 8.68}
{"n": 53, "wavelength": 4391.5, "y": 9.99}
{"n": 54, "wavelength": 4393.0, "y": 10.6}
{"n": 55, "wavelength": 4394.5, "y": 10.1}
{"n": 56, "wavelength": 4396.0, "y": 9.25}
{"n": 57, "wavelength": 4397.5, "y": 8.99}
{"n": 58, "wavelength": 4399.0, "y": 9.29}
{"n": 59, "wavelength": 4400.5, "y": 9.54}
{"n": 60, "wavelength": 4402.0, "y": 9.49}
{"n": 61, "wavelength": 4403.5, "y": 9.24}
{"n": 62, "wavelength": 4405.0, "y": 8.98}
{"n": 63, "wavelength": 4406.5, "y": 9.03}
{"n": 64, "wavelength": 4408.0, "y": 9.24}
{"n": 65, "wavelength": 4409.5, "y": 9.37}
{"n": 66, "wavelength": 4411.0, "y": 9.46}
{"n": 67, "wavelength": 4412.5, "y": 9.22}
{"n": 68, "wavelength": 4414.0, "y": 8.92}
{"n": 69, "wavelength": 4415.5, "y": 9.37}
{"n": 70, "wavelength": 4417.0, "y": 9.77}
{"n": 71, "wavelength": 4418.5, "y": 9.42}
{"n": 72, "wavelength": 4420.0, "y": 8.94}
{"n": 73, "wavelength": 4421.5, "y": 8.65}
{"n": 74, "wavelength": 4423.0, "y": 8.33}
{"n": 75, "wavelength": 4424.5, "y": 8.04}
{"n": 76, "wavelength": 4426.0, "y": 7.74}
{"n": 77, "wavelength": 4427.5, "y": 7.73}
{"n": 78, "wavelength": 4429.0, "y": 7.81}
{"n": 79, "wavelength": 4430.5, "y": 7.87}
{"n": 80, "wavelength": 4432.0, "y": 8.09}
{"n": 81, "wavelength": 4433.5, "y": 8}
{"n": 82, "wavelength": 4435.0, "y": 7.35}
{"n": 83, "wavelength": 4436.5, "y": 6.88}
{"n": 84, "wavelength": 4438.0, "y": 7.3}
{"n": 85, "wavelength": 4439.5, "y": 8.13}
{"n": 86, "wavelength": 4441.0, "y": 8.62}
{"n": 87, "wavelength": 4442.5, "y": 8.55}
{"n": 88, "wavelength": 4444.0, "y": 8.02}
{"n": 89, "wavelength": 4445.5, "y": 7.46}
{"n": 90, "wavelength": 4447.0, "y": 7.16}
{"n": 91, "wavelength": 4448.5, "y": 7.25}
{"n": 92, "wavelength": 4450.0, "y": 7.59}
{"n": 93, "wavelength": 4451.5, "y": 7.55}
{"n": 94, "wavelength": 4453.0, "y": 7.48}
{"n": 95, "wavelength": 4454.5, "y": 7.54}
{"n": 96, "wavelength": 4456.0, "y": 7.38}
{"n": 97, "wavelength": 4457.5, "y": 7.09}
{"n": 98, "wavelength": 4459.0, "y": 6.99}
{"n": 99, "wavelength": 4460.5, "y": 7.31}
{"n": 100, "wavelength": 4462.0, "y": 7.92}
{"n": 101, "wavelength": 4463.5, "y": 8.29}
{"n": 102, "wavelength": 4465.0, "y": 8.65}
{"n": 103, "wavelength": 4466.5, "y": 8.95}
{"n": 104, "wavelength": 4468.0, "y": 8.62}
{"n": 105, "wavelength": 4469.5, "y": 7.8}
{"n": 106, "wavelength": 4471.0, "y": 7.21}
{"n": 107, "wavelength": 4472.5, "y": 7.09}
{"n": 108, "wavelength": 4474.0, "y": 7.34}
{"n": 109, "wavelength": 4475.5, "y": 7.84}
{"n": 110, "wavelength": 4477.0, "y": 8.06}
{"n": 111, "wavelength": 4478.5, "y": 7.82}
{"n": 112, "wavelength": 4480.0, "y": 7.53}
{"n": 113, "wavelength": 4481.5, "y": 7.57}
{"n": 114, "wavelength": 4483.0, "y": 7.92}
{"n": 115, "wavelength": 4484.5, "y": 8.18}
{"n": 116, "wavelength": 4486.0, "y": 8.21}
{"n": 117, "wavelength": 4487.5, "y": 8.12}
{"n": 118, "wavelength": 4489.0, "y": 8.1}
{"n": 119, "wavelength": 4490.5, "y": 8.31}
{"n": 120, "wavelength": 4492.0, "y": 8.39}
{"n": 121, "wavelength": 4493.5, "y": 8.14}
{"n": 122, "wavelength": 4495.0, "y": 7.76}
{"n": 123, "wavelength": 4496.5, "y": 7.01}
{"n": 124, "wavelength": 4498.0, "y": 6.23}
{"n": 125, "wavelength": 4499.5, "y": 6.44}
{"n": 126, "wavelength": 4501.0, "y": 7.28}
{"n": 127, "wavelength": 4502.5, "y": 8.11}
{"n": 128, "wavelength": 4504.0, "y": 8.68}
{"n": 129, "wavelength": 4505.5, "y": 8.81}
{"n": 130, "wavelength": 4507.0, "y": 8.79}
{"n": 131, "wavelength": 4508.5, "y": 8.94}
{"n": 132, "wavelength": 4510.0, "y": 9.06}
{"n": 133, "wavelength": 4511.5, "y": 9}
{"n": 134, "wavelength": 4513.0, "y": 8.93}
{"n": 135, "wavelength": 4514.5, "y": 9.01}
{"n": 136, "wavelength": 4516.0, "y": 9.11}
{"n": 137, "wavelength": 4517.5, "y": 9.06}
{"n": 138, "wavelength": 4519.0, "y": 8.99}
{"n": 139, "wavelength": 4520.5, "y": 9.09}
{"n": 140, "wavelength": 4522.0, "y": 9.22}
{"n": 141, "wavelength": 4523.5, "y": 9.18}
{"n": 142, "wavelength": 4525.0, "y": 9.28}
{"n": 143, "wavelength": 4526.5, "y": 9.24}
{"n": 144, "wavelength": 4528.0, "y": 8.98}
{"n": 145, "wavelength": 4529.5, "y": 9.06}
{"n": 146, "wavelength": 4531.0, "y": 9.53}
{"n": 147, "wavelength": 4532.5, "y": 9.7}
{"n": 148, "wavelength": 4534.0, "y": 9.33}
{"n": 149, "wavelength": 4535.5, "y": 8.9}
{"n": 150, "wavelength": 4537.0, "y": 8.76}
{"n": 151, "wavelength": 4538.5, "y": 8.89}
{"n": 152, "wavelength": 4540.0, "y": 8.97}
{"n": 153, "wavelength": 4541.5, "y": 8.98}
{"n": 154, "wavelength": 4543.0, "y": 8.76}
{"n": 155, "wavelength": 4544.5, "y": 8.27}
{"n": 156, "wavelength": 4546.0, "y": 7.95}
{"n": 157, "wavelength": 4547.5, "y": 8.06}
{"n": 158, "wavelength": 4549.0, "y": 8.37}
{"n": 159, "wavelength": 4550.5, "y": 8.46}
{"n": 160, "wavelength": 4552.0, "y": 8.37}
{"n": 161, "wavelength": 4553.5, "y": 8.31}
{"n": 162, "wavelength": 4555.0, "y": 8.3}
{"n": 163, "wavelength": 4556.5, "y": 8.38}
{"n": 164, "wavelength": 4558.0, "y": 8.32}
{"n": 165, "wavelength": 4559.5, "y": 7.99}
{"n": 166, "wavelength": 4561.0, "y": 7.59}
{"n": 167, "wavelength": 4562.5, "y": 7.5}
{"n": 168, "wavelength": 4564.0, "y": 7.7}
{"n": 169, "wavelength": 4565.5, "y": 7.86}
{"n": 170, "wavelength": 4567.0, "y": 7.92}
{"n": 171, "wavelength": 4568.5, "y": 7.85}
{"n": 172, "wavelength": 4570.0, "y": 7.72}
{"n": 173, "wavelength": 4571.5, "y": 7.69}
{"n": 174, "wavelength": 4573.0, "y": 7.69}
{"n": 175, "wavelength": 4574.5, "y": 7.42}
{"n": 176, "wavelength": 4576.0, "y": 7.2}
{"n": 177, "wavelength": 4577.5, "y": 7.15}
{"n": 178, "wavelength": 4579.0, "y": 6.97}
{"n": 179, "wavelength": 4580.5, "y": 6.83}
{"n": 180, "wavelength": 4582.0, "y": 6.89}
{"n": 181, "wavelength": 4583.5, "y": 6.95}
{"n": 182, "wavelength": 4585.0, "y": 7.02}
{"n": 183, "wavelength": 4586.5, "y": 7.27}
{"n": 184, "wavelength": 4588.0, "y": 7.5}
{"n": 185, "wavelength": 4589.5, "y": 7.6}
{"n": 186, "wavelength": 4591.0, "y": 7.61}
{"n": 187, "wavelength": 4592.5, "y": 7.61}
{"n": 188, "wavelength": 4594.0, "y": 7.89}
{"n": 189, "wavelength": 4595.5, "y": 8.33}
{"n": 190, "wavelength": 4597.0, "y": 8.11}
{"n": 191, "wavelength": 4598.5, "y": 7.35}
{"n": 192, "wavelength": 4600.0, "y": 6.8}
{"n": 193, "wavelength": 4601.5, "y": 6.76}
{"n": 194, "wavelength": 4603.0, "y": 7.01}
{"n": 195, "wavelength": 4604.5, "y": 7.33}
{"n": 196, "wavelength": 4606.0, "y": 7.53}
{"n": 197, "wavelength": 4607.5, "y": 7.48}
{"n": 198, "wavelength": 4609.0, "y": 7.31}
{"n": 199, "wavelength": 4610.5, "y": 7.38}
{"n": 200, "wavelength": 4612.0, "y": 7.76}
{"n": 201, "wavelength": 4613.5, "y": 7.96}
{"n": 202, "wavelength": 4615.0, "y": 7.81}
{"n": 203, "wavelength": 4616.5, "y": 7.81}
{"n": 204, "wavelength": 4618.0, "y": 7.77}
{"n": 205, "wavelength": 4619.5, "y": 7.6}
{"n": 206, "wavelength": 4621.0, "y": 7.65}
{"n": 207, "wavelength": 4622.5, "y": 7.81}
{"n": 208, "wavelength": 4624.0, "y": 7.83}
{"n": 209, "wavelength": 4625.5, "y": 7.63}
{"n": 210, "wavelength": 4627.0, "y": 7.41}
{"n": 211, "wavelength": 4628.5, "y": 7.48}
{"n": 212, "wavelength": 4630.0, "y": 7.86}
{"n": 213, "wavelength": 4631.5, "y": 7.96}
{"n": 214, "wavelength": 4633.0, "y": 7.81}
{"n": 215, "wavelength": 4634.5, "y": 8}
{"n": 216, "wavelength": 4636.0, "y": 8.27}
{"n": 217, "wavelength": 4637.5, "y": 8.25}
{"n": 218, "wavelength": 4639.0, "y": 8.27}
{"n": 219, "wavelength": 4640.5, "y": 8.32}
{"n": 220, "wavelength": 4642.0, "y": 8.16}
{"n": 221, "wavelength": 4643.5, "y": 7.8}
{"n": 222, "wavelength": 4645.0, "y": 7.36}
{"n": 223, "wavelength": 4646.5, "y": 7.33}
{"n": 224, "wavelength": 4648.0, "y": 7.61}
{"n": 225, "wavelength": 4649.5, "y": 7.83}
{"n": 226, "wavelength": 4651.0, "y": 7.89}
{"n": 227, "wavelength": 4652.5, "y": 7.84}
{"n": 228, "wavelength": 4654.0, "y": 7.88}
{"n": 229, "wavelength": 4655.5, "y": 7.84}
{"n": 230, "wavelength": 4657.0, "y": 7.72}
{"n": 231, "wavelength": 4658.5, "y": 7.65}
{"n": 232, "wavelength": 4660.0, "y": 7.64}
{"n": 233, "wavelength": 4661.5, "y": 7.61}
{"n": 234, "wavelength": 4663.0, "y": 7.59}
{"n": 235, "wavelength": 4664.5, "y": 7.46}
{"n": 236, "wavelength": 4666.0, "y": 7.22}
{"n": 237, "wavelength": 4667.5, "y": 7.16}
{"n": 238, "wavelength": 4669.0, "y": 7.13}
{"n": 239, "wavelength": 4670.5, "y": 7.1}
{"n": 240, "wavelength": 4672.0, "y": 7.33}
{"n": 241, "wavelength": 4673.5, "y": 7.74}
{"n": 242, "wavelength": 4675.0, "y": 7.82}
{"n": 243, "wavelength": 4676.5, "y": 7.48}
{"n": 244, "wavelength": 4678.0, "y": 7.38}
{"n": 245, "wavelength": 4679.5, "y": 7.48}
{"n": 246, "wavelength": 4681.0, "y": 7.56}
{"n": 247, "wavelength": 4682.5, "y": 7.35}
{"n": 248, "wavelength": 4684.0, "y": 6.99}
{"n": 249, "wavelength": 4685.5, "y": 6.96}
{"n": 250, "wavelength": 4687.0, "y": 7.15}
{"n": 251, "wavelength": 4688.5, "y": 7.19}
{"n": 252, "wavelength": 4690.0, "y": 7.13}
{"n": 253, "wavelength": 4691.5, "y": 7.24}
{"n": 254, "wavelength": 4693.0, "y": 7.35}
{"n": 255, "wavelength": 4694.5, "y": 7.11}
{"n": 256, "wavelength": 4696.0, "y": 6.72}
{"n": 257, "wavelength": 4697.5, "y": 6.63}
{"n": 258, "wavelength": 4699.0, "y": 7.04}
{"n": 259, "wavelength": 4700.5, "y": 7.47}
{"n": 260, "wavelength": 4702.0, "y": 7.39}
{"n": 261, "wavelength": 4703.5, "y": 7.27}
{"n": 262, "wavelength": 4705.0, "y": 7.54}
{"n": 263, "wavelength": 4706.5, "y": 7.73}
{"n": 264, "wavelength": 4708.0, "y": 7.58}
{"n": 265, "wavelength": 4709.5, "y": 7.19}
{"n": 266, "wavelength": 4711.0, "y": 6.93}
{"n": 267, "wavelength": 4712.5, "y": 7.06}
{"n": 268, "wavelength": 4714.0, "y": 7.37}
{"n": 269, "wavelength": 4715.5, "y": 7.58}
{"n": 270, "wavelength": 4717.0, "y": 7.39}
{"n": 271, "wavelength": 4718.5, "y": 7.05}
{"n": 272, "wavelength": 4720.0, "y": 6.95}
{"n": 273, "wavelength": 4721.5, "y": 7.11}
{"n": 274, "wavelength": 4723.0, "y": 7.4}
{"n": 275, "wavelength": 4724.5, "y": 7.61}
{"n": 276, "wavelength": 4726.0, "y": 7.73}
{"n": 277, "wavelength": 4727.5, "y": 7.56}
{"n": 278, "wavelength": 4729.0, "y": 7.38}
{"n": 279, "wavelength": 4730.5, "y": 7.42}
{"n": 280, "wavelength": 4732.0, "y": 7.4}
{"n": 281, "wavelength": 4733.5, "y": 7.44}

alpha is 405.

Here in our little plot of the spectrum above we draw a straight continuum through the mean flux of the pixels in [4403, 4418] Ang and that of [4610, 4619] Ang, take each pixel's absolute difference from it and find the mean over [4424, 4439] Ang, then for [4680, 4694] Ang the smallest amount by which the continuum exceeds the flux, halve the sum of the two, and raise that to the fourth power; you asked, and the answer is 0.10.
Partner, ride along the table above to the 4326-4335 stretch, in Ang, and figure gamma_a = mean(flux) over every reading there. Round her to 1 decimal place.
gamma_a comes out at 14.9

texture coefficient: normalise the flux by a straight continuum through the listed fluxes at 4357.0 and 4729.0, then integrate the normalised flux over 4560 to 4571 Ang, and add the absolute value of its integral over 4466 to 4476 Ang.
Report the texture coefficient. 17.5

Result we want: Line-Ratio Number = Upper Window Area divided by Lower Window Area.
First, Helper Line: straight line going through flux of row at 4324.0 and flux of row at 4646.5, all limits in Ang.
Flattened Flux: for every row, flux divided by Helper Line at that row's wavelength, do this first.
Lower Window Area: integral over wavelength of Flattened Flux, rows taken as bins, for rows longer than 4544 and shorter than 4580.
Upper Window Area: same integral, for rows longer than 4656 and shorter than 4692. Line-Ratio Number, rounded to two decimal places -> 1.36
